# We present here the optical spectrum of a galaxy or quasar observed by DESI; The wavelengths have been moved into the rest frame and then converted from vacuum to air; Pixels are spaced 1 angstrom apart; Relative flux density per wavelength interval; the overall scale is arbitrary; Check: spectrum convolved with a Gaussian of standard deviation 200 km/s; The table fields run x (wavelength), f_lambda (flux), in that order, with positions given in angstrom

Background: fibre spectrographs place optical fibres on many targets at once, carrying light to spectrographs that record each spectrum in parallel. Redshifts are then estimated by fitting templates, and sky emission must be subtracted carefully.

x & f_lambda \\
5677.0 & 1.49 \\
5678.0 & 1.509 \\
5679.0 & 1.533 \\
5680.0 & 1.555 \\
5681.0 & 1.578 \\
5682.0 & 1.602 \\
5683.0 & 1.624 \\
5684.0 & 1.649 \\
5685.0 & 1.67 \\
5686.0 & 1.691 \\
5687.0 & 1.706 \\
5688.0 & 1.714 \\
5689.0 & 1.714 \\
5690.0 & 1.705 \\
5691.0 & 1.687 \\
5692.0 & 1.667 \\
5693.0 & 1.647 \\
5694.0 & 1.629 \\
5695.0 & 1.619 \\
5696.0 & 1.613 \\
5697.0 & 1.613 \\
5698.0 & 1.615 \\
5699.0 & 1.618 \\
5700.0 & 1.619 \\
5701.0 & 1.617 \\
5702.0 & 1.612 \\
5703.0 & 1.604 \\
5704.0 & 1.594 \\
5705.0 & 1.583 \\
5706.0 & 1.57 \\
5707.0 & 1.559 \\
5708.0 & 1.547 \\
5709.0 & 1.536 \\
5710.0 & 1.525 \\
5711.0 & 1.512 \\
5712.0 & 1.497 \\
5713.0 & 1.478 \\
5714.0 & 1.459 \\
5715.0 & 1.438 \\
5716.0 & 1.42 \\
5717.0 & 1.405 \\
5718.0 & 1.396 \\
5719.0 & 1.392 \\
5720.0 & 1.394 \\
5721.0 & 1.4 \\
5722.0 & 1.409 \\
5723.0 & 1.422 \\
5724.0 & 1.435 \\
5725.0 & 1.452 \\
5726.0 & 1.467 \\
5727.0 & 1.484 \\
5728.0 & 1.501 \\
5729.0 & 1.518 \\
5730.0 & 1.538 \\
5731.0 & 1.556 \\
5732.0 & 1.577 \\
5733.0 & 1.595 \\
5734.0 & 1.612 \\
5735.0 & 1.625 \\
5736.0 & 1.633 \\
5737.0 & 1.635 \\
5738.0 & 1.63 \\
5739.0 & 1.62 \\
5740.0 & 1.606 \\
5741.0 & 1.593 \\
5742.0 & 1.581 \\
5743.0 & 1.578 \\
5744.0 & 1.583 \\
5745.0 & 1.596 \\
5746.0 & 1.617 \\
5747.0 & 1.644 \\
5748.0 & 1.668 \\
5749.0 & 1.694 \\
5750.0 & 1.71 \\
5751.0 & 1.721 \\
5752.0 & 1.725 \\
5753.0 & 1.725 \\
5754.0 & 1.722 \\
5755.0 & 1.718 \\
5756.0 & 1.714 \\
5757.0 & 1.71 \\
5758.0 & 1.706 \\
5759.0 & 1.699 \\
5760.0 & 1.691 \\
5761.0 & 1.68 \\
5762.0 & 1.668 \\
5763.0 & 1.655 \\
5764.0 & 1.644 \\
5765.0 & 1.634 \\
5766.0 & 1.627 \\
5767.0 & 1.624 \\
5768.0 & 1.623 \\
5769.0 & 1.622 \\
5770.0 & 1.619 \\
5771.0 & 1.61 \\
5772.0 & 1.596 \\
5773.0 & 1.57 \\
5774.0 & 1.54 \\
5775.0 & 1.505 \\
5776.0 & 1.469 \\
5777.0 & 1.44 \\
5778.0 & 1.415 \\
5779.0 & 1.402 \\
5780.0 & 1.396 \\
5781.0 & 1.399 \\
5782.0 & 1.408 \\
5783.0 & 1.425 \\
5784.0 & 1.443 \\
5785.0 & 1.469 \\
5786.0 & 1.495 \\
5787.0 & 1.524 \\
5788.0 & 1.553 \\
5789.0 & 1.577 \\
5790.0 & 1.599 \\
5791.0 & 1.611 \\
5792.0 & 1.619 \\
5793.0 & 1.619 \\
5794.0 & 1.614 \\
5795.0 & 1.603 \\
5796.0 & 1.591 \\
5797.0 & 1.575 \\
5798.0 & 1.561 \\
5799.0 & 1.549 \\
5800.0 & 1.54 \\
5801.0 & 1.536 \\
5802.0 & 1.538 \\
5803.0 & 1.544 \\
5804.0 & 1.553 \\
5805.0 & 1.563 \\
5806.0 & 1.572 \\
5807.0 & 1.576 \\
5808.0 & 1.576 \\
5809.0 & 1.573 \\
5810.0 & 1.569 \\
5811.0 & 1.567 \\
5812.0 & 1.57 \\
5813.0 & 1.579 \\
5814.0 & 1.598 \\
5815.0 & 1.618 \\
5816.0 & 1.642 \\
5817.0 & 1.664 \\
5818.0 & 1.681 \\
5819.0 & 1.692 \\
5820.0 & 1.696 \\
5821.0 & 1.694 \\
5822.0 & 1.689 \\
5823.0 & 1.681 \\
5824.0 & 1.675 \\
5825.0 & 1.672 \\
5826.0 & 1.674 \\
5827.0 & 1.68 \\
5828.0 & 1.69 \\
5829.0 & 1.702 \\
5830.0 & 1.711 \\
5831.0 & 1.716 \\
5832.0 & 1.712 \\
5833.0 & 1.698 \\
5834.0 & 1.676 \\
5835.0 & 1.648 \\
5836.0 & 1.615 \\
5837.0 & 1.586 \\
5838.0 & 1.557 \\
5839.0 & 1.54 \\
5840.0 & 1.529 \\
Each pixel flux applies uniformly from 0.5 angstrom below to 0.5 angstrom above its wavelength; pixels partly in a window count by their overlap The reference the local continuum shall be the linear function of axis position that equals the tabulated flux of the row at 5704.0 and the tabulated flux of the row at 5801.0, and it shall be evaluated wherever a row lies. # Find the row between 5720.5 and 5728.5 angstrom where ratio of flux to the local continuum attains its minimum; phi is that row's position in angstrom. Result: 5721.0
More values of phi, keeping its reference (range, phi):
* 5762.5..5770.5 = 5770.0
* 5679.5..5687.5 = 5680.0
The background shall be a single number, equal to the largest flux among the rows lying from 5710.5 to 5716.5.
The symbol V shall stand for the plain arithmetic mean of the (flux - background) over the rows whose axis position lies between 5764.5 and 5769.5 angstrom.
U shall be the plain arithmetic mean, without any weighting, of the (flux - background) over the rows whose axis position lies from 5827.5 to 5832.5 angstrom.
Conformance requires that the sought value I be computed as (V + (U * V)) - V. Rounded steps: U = 0.19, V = 0.114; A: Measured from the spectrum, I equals 0.02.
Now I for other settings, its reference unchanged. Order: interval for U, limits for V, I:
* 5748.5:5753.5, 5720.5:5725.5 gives -0.02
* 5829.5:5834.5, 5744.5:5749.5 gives 0.03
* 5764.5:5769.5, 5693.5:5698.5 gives 0.01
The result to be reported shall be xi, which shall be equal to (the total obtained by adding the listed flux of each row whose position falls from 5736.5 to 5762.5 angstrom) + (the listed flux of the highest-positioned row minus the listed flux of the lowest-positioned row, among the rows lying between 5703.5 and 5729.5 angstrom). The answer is 43.2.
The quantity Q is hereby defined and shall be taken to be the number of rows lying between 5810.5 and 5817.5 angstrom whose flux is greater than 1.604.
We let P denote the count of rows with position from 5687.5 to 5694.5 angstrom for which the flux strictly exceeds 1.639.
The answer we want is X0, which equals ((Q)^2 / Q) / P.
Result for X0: 0.50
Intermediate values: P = 6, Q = 3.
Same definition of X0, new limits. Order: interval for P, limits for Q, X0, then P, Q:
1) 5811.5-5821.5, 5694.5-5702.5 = 1.33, 6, 8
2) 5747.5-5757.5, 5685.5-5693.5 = 0.80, 10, 8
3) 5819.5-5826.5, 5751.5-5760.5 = 1.29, 7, 9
